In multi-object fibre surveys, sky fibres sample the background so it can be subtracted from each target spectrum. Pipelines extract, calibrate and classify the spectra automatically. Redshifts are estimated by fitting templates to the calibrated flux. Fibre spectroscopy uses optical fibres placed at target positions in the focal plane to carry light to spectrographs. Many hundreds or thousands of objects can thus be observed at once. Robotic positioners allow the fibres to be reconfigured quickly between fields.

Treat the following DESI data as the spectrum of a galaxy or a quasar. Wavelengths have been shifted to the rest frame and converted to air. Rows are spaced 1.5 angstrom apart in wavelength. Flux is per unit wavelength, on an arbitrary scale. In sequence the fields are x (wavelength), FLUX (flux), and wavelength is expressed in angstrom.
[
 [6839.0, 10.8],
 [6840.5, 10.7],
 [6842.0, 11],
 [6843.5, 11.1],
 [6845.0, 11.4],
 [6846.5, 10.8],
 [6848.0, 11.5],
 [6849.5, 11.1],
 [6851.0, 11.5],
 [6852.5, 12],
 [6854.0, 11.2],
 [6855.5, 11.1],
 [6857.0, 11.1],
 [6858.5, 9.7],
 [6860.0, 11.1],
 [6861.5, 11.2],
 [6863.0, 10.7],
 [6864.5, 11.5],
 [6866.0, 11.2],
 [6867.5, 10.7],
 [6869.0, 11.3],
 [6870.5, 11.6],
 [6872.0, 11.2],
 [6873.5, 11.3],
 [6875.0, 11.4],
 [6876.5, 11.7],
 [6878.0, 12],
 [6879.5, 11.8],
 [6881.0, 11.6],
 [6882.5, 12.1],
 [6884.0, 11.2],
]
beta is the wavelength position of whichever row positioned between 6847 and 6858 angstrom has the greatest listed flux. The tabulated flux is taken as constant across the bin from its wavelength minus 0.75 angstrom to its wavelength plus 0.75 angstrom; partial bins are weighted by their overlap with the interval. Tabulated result 6852.5 angstrom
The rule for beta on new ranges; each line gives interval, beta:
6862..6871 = 6870.5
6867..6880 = 6878.0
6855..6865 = 6864.5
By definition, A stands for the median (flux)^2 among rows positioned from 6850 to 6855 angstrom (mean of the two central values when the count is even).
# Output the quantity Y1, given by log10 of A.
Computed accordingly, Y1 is 2.121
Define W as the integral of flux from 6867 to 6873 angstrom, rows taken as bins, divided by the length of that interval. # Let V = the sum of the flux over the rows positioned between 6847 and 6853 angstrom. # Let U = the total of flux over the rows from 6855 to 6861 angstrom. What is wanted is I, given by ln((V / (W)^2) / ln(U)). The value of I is -2.33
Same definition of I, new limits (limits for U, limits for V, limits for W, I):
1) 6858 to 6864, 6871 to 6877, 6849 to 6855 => -2.38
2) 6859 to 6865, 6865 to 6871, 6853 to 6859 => -2.30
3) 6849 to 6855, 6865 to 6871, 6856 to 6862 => -2.29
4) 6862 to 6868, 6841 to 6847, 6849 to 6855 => -2.42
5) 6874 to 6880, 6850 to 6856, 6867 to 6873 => -2.36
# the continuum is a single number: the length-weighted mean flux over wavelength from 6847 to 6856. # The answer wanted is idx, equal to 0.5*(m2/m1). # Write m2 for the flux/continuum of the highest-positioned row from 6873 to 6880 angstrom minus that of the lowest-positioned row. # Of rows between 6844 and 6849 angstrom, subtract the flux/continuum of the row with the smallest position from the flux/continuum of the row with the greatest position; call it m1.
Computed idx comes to 2.5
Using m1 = 0.009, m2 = 0.04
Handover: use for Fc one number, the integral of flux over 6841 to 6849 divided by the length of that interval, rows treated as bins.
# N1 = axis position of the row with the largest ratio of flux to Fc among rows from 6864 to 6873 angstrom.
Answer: 6870.5 angstrom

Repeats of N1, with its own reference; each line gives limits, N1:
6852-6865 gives 6852.5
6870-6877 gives 6876.5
